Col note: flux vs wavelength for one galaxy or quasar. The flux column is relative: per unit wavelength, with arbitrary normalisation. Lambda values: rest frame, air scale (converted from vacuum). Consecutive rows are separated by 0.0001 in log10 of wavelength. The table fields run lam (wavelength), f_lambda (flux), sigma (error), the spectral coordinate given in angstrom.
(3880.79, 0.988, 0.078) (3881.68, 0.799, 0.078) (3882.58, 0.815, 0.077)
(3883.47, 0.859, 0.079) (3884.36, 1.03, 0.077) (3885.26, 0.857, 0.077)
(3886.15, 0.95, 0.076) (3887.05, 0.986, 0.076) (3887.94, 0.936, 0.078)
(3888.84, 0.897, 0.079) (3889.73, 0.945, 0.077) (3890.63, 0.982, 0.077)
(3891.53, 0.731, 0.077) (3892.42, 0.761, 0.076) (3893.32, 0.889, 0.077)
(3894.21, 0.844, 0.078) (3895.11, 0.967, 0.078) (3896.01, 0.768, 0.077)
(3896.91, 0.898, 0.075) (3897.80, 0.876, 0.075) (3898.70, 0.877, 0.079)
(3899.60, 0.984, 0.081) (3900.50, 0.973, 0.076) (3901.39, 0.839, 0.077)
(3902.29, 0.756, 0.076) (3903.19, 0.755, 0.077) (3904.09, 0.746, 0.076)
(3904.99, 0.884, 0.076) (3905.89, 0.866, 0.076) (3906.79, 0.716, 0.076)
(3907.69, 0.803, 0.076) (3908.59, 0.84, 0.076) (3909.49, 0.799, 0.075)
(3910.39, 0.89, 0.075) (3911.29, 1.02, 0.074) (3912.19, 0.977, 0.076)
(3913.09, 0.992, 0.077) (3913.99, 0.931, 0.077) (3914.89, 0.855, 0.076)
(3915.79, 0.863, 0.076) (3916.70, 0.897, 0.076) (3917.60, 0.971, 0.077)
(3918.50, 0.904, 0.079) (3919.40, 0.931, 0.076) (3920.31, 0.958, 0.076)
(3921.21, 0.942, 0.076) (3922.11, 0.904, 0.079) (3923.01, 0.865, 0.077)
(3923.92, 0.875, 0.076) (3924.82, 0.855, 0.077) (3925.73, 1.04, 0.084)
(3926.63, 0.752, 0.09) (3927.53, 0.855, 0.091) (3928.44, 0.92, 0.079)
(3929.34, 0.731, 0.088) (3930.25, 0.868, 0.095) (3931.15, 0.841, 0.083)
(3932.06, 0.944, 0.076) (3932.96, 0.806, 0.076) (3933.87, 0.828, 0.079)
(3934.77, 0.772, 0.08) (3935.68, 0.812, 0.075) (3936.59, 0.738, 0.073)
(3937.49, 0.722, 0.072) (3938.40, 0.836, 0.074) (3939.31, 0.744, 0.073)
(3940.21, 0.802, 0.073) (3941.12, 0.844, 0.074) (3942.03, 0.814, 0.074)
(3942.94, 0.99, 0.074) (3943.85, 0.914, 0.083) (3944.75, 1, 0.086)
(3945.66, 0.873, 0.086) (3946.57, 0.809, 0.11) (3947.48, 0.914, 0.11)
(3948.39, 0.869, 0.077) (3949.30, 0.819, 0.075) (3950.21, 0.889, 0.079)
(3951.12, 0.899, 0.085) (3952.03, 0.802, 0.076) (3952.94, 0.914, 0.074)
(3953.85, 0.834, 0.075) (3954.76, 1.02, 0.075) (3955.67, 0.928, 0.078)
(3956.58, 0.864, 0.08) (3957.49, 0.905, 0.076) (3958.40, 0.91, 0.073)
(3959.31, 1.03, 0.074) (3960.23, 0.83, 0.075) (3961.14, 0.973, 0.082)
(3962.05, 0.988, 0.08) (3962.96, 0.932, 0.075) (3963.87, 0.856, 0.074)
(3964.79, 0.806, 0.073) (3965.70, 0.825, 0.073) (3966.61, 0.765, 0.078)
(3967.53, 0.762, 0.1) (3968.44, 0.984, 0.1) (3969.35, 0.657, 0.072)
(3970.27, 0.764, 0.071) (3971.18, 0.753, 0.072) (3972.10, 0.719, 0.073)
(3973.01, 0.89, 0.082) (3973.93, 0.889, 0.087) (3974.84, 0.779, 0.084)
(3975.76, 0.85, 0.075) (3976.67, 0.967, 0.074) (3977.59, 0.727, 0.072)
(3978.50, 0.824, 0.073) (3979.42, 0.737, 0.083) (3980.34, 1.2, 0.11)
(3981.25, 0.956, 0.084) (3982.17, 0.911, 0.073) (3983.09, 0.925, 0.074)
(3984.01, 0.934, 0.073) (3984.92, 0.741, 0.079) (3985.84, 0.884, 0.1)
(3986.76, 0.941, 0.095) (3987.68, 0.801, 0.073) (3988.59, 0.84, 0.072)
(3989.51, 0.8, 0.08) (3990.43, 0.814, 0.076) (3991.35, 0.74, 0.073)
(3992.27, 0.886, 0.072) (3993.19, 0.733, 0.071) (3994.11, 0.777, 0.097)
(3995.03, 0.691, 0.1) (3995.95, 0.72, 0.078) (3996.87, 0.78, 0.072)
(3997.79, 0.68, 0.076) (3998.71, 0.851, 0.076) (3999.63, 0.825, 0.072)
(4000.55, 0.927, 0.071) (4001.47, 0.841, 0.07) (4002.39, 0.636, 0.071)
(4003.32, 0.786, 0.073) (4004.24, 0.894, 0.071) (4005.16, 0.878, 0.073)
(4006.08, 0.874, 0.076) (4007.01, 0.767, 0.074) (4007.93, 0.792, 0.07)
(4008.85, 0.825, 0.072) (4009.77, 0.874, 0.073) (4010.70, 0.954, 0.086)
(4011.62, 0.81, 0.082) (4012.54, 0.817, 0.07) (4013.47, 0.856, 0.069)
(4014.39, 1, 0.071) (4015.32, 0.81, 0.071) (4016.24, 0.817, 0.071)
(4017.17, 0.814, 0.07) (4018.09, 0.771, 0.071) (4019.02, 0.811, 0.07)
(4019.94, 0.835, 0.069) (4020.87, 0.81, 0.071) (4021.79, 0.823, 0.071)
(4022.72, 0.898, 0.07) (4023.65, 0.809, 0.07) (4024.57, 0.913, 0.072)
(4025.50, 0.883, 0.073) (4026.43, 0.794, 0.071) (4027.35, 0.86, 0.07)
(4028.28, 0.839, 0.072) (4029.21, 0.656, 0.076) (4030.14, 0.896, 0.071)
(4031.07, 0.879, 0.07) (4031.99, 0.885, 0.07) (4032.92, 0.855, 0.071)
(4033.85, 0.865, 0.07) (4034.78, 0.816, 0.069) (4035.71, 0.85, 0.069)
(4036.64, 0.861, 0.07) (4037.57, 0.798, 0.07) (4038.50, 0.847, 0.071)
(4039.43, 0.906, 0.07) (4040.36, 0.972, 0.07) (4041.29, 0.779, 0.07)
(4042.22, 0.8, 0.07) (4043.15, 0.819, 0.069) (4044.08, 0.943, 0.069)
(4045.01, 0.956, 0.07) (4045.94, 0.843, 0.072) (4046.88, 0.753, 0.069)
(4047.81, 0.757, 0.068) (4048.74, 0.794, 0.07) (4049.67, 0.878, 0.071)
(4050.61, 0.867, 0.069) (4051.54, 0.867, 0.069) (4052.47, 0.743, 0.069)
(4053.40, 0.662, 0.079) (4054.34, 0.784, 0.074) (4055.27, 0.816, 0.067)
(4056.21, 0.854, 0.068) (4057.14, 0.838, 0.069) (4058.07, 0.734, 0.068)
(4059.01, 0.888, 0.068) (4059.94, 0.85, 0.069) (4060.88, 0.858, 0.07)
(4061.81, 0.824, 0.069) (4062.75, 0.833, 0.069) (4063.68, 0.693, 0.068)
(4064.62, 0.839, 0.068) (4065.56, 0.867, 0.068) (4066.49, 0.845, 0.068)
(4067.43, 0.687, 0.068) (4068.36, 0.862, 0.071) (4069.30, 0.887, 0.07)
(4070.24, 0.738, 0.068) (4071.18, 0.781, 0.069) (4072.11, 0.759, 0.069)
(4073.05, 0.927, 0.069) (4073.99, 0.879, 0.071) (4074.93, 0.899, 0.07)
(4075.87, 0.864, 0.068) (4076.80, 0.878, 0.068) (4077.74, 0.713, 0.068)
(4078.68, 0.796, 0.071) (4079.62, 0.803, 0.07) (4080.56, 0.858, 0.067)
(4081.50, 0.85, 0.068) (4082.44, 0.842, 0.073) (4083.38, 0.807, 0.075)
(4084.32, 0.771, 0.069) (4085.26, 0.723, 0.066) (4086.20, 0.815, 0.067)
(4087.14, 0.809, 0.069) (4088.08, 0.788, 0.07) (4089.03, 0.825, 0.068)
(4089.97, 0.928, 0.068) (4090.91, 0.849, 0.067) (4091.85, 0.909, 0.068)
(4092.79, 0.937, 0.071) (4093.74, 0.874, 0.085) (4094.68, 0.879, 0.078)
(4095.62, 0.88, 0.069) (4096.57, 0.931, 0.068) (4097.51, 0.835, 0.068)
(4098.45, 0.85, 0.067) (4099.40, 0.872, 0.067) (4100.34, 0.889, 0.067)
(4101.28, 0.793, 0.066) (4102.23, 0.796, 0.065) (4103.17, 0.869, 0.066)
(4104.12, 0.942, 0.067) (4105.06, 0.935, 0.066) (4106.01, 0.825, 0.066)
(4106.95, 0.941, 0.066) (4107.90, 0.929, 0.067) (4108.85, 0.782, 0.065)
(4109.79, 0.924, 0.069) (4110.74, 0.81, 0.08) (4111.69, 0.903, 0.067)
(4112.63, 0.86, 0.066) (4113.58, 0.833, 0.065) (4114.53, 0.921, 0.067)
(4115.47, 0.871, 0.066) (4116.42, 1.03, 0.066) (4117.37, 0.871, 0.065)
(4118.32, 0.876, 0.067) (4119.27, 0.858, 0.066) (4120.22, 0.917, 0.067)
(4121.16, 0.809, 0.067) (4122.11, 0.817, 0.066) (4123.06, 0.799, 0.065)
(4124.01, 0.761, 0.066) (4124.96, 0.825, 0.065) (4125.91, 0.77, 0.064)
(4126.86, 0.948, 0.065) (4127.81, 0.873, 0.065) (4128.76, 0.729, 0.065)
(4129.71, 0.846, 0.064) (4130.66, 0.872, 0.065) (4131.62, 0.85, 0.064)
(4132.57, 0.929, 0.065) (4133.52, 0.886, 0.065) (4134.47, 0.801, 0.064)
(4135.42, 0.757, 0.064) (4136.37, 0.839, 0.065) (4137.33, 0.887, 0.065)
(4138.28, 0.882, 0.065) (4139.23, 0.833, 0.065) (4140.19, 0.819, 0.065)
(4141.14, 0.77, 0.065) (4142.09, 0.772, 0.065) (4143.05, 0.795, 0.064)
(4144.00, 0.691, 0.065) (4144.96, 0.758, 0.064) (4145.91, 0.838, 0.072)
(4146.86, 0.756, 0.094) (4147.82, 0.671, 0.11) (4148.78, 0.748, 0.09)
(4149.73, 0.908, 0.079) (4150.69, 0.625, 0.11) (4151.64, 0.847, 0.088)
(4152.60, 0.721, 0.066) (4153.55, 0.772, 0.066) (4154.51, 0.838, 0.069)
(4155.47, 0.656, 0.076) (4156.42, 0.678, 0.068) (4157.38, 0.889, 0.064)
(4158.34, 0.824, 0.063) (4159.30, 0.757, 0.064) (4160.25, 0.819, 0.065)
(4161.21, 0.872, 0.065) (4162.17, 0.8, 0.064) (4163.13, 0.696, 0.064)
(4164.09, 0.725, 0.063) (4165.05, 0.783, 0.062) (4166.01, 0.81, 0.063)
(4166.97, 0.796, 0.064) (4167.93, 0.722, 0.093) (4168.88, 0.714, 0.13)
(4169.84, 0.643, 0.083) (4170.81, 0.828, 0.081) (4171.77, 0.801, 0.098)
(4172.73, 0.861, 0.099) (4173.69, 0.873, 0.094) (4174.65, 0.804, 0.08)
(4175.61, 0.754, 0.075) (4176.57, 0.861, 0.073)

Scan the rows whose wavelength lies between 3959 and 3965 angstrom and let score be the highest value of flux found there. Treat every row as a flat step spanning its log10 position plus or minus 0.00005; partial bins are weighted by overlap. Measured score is 1.03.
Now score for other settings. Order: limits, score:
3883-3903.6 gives 1.03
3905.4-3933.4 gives 1.04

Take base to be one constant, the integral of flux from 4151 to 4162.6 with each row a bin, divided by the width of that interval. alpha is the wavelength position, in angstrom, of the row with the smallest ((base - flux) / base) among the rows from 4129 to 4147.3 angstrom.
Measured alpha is 4132.57 angstrom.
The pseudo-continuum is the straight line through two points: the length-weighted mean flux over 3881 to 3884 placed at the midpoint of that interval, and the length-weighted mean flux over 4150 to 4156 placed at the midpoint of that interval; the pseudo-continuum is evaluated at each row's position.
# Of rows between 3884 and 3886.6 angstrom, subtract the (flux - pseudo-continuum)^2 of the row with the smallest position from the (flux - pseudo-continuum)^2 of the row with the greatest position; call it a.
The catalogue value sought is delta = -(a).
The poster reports 0.023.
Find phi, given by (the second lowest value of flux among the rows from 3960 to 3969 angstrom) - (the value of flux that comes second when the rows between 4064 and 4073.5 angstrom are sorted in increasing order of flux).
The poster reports 0.027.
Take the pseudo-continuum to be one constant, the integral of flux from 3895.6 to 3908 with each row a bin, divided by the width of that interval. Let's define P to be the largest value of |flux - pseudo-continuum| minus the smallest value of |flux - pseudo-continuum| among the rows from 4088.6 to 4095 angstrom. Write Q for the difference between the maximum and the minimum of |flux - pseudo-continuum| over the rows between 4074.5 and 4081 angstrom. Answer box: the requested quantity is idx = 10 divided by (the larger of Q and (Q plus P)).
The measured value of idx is 51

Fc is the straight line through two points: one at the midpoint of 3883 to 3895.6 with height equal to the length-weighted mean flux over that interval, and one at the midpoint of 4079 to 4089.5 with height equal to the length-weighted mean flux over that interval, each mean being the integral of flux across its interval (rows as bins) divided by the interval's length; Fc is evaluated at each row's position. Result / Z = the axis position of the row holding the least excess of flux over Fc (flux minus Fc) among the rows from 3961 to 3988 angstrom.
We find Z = 3969.35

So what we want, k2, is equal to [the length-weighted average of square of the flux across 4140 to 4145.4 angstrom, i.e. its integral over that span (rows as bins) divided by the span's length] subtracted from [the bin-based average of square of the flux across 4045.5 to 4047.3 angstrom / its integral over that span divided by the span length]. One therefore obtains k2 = 0.05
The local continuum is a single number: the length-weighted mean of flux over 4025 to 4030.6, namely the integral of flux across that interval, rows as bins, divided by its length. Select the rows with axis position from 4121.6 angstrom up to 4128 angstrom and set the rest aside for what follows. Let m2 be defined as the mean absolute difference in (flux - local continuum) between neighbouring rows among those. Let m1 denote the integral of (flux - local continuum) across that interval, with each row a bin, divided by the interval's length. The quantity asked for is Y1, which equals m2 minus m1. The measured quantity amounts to 0.07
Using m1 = 0.00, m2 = 0.07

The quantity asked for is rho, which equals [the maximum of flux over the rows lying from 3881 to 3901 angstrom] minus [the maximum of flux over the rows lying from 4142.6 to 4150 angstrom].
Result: 0.12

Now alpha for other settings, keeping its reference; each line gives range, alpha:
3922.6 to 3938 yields 3925.73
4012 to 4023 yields 4014.39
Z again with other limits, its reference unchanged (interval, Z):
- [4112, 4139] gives 4128.76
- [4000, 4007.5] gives 4002.39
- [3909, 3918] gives 3909.49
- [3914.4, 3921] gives 3914.89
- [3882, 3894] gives 3891.53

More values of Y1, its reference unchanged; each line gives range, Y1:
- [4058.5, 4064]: 0.04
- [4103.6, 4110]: 0.01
